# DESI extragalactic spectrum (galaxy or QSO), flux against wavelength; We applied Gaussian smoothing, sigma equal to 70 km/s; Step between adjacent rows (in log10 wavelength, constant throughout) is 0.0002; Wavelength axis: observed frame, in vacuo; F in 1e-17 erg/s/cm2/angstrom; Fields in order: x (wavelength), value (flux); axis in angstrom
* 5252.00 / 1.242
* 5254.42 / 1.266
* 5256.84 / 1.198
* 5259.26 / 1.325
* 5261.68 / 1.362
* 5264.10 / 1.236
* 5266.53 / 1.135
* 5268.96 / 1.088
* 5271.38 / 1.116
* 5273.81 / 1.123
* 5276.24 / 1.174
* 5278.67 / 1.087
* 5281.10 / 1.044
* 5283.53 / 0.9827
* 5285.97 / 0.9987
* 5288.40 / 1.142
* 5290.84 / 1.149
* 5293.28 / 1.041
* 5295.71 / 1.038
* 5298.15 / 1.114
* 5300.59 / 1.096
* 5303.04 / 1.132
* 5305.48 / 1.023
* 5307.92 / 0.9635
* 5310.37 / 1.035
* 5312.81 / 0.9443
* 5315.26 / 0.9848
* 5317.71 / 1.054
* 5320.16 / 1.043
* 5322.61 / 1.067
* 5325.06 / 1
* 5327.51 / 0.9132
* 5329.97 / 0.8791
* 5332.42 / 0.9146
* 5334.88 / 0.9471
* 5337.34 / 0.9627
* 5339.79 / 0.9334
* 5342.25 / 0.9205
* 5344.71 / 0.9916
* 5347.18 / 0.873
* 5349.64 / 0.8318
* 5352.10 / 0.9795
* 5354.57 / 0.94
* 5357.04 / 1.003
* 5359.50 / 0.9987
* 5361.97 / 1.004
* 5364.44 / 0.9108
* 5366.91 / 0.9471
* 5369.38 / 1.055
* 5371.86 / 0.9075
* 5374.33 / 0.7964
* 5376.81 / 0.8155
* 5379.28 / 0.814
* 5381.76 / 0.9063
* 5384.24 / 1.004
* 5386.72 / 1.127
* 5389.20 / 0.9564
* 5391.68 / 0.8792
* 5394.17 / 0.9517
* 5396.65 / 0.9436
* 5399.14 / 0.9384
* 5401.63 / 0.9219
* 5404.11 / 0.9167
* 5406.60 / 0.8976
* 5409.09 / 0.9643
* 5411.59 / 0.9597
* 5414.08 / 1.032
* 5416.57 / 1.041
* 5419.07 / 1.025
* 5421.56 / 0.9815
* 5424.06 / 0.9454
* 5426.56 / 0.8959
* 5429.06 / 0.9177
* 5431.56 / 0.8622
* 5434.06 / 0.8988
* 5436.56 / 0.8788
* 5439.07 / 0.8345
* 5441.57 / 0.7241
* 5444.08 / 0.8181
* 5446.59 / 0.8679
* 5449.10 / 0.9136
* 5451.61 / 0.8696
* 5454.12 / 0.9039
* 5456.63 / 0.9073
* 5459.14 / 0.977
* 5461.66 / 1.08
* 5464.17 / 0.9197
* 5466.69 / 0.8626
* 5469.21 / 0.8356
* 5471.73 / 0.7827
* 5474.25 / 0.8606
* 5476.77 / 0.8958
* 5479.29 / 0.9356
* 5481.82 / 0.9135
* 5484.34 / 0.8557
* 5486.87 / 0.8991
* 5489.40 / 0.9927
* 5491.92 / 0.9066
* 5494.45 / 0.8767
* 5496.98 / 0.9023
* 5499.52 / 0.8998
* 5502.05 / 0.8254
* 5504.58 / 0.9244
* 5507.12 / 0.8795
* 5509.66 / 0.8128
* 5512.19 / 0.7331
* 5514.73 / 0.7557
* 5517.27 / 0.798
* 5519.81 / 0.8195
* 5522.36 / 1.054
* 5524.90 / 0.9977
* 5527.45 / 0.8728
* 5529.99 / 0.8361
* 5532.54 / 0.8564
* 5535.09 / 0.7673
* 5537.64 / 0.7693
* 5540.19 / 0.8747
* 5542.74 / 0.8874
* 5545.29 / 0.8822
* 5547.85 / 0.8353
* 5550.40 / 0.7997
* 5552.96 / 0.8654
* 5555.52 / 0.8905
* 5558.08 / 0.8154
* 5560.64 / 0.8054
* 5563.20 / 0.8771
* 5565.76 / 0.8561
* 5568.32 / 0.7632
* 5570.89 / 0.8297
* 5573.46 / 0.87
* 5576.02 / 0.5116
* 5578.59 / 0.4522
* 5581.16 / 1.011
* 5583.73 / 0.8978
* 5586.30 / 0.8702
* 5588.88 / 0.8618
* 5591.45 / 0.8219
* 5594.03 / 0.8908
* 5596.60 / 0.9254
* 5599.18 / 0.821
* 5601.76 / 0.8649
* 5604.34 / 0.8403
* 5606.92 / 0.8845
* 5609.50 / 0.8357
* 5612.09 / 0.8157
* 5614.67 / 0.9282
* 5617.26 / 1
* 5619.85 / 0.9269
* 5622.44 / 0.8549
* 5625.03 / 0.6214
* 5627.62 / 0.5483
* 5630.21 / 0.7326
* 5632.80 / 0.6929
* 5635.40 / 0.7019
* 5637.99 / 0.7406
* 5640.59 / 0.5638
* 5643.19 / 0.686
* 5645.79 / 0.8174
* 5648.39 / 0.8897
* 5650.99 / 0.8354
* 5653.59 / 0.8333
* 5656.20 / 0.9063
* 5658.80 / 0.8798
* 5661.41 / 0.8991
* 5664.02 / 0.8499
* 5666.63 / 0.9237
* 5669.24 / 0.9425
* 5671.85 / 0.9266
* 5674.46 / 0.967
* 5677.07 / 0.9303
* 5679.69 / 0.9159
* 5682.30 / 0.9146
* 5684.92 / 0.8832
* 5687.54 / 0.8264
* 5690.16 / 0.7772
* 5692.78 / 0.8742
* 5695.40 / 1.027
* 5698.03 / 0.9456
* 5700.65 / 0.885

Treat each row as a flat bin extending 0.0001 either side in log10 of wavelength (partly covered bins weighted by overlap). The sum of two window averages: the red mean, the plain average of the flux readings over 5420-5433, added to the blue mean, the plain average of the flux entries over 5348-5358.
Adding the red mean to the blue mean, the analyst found 1.86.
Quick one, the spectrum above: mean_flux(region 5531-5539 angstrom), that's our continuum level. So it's 0.80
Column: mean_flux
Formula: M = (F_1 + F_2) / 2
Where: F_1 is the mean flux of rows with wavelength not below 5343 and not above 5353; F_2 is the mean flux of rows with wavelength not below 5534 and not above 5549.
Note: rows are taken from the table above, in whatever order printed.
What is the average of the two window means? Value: 0.88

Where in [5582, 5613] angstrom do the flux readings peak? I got 5596.60 angstrom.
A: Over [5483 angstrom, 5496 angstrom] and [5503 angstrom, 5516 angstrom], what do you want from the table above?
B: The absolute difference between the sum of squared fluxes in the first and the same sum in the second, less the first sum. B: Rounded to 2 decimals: -3.40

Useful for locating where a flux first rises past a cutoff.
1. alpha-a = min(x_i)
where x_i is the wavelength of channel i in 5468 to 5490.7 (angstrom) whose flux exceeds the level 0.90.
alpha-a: 5479.29 angstrom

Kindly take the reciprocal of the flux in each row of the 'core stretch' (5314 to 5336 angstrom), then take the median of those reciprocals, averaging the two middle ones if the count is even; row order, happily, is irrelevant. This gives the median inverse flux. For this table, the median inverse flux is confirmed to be 1.02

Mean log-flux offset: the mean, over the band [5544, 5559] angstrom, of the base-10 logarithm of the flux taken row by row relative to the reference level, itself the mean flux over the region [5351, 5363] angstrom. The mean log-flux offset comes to -0.065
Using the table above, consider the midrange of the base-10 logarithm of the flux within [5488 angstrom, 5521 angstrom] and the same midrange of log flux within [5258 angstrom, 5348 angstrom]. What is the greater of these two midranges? 0.04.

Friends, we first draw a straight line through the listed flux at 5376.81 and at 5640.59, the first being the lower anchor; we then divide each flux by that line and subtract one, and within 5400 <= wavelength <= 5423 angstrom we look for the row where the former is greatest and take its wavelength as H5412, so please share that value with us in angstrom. 5416.57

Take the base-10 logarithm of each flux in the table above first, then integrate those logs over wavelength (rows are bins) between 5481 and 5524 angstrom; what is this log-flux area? -2.6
